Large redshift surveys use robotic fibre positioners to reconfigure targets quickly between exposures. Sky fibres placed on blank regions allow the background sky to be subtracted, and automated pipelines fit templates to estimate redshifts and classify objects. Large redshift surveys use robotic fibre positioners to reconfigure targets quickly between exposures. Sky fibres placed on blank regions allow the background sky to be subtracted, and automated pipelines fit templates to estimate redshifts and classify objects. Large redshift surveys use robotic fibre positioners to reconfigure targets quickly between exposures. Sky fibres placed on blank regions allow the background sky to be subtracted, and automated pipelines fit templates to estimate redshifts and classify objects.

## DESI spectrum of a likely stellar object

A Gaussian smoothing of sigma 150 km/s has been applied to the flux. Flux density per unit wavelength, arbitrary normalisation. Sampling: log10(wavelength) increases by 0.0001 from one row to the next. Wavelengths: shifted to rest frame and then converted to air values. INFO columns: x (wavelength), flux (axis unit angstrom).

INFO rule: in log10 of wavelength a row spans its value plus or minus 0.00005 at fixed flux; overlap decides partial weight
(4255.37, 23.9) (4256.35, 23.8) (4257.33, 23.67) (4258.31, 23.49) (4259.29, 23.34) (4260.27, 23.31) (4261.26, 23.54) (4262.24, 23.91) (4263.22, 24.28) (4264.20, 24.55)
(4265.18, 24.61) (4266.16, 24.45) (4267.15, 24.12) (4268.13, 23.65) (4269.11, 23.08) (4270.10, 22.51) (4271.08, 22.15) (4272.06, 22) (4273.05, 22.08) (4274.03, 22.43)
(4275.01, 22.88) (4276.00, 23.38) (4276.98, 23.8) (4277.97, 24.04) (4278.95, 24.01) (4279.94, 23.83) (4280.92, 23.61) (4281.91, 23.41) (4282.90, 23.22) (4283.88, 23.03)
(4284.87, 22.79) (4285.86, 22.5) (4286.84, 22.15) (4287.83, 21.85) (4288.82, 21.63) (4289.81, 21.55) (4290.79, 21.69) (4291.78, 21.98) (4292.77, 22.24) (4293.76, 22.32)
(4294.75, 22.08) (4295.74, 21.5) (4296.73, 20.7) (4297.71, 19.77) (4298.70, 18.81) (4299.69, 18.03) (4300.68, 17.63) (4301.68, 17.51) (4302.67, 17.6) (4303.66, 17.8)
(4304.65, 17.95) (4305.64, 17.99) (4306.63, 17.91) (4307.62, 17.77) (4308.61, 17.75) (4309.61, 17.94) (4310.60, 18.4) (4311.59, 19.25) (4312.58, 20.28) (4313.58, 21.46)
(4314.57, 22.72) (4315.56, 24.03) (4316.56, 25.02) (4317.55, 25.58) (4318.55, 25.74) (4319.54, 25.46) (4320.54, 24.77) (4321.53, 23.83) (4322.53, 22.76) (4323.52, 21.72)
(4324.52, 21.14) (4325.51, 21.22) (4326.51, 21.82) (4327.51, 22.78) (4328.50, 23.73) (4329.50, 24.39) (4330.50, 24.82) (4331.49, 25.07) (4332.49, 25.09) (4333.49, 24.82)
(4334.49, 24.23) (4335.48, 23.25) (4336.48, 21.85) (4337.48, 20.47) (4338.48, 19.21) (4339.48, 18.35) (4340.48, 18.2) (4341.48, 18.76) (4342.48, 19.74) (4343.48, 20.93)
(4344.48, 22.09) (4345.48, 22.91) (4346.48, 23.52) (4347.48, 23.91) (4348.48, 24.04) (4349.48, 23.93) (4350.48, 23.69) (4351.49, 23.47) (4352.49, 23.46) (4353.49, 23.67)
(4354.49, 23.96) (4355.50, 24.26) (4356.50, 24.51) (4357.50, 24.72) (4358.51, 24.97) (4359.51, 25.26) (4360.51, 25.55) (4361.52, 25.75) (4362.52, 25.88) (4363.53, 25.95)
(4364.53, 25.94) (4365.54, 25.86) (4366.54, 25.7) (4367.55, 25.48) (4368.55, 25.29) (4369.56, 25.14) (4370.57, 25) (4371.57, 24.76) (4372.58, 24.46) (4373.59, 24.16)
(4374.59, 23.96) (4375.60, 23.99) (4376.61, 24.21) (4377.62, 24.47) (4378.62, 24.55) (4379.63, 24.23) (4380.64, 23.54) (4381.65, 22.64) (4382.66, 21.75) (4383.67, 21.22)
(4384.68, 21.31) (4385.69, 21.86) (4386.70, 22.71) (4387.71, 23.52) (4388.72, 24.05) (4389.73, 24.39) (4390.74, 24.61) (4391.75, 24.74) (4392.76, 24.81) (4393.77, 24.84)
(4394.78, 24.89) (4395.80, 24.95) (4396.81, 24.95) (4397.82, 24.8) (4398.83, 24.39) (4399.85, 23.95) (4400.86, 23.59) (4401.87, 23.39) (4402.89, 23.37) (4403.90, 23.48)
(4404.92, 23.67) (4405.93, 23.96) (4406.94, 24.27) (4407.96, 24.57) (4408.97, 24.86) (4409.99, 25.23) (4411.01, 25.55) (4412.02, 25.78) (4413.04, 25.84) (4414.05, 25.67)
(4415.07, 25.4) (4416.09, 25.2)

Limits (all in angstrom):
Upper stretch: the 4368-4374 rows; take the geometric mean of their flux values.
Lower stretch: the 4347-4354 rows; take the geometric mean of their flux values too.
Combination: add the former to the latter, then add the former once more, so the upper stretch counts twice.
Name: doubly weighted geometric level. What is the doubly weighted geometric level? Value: 73.3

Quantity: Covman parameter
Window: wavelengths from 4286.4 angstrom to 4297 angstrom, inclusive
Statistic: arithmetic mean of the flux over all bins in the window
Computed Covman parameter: 21.8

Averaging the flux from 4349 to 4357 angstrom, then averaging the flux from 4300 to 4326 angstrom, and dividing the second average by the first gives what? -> 0.872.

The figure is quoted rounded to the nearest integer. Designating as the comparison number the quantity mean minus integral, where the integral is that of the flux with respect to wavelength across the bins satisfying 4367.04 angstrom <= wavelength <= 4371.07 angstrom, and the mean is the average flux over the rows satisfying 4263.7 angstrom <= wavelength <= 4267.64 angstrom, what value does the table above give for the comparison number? -77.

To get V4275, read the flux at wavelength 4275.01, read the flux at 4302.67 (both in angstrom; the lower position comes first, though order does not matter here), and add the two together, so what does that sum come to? 40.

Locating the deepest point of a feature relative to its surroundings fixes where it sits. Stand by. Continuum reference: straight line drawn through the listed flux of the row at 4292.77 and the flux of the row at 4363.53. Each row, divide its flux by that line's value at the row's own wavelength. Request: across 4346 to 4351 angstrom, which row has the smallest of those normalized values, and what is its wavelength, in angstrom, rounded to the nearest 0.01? 4350.48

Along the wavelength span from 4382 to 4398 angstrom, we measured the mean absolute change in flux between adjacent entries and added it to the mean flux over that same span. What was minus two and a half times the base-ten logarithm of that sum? -3.45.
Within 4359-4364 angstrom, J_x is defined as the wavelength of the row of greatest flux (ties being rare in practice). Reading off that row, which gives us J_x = 4363.53 angstrom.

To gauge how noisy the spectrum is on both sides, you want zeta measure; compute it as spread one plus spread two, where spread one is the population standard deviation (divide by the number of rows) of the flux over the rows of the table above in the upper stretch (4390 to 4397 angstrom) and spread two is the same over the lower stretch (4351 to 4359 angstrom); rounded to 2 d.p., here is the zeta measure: 0.65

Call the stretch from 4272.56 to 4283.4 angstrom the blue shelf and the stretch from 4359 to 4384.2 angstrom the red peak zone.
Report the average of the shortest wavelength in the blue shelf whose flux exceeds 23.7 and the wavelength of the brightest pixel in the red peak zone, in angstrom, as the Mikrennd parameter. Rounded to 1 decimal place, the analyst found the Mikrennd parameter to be 4320.3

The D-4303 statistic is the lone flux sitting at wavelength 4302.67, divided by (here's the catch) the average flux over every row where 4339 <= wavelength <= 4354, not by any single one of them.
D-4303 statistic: 0.80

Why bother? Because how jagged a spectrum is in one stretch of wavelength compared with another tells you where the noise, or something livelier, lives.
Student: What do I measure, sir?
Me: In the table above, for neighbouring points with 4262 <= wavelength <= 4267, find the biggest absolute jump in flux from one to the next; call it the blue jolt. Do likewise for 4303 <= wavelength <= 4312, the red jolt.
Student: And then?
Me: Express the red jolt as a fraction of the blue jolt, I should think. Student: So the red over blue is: 2.3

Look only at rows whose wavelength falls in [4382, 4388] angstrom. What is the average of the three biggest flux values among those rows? 22.7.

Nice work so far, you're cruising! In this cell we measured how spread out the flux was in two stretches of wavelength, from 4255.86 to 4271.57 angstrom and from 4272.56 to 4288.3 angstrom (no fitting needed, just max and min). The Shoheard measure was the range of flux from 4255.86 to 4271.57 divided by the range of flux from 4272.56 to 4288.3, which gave 1.1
